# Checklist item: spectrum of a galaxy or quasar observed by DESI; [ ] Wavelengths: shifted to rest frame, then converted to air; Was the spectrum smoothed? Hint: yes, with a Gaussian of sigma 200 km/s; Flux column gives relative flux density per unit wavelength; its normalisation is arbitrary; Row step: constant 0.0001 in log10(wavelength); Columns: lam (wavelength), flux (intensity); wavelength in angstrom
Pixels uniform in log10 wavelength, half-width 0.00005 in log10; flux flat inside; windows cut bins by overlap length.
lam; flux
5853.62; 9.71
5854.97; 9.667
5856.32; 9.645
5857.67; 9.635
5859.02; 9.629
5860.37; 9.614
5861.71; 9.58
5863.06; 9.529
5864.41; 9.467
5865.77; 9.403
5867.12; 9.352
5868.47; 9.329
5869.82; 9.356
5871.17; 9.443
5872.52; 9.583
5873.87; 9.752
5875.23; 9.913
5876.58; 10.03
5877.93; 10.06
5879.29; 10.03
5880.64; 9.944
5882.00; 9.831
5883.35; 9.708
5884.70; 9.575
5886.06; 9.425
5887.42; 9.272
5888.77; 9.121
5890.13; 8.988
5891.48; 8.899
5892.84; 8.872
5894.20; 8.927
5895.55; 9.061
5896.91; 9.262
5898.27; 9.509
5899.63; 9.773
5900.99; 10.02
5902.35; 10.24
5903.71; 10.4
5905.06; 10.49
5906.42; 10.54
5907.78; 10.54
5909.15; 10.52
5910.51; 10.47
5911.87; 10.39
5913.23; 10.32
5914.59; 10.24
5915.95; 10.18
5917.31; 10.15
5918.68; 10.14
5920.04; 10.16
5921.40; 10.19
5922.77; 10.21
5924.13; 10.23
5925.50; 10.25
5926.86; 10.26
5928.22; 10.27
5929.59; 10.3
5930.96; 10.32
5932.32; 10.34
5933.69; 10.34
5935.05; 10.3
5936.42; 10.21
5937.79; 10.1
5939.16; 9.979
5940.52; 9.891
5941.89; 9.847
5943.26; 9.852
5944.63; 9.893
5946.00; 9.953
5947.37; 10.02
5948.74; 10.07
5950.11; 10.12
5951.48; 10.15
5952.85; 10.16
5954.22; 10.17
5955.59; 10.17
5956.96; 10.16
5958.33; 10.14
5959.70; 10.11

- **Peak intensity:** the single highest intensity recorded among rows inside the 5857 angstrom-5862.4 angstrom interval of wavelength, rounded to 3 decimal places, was 9.635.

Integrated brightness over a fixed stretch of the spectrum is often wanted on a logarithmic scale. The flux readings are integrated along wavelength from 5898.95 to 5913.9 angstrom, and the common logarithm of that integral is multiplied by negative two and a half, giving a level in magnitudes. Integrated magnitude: -5.5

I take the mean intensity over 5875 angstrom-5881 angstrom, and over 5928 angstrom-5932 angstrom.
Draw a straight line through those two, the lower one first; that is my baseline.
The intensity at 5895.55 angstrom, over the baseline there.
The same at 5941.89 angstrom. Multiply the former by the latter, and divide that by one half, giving 1.70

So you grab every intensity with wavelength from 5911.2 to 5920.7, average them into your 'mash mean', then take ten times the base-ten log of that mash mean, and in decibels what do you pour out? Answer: 10.1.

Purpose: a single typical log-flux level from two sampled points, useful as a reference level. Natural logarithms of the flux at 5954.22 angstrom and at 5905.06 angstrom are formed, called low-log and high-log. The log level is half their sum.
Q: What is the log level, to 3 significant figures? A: 2.33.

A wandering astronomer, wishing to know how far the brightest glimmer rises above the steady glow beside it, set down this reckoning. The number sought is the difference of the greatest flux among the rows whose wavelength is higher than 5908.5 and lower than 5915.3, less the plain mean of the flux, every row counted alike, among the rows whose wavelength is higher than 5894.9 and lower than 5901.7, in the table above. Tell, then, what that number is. 1.0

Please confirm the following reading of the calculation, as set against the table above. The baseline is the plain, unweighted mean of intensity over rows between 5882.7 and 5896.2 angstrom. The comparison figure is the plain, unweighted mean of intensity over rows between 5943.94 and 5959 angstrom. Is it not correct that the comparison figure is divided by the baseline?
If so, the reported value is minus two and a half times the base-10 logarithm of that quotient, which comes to -0.10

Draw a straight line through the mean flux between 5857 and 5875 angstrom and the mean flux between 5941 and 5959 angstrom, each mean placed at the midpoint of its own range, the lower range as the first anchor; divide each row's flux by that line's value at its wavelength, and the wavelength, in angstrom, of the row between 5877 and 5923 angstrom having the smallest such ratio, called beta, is 5892.84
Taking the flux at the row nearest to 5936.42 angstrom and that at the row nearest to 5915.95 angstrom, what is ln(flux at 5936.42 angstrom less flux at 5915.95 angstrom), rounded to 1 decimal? -3.5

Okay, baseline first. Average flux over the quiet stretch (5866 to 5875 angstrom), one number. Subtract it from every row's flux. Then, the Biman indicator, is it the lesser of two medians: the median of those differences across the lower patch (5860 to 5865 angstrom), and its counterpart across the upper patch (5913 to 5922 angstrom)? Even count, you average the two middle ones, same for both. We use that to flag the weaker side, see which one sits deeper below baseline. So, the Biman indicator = 0.1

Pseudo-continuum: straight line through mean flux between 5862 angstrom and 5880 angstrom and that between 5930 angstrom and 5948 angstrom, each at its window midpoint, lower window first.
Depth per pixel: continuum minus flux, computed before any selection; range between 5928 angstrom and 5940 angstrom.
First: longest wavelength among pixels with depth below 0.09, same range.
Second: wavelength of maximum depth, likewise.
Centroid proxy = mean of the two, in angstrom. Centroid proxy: 5938.5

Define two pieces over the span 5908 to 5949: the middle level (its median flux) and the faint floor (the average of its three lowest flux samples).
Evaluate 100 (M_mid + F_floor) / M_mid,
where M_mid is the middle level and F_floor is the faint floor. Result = 197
